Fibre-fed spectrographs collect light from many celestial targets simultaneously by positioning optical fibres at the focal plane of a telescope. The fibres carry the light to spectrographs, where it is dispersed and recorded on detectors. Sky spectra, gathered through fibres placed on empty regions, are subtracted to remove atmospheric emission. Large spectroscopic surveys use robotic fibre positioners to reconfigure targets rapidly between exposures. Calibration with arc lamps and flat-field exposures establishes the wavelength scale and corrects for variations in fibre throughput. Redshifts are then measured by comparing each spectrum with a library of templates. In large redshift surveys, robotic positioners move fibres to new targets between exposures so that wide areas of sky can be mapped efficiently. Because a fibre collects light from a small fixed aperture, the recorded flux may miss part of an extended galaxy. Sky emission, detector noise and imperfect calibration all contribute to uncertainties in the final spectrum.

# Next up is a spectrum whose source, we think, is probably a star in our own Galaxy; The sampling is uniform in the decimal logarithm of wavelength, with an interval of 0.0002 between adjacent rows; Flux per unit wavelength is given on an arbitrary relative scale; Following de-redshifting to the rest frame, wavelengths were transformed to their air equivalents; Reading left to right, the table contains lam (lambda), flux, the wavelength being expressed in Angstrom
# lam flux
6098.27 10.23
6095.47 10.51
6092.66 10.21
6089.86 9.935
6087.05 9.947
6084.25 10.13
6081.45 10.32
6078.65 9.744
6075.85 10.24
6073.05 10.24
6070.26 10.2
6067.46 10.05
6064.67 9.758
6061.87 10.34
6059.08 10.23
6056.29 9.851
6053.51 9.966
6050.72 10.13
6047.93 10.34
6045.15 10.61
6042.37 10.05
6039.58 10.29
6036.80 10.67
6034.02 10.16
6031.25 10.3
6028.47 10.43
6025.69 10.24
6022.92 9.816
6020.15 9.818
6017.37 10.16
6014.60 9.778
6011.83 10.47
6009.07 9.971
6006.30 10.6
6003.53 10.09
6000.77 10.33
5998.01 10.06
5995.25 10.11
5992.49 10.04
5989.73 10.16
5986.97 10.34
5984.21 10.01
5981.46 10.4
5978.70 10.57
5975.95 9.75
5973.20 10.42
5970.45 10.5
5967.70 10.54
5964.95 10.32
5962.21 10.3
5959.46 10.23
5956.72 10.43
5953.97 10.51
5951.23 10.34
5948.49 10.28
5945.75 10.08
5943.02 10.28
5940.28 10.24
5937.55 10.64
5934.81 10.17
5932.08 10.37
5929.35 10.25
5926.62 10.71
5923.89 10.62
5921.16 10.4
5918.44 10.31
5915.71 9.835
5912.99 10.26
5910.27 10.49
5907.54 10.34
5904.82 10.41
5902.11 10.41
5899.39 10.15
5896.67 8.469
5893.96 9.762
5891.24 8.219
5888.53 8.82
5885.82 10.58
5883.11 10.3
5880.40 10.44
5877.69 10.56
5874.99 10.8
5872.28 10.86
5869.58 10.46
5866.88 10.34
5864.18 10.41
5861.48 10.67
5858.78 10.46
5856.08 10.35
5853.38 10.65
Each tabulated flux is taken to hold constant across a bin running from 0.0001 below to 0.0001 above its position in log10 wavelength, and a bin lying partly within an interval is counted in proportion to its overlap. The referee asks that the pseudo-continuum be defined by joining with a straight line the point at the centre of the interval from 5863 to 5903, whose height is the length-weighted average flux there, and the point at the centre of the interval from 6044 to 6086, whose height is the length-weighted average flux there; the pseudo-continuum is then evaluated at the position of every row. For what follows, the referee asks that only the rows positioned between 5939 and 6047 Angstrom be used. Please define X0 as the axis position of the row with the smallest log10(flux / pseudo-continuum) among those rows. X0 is 5975.95 Angstrom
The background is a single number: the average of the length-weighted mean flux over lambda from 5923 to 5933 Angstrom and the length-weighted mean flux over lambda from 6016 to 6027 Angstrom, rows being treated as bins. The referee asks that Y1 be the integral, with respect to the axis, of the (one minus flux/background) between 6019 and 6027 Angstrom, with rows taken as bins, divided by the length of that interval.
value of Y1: 0.028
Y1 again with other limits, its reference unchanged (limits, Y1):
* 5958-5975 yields -0.012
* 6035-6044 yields -0.009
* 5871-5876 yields -0.057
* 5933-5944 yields -0.009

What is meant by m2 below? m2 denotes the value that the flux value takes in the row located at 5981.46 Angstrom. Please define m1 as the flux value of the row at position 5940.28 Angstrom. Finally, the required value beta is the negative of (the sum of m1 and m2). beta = -20.6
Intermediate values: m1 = 10.24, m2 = 10.4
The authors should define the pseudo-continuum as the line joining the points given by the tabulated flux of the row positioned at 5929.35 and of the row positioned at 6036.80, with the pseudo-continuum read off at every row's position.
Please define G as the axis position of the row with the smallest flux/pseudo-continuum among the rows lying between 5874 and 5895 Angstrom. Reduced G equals 5891.24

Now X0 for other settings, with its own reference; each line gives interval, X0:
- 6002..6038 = 6014.60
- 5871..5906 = 5891.24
